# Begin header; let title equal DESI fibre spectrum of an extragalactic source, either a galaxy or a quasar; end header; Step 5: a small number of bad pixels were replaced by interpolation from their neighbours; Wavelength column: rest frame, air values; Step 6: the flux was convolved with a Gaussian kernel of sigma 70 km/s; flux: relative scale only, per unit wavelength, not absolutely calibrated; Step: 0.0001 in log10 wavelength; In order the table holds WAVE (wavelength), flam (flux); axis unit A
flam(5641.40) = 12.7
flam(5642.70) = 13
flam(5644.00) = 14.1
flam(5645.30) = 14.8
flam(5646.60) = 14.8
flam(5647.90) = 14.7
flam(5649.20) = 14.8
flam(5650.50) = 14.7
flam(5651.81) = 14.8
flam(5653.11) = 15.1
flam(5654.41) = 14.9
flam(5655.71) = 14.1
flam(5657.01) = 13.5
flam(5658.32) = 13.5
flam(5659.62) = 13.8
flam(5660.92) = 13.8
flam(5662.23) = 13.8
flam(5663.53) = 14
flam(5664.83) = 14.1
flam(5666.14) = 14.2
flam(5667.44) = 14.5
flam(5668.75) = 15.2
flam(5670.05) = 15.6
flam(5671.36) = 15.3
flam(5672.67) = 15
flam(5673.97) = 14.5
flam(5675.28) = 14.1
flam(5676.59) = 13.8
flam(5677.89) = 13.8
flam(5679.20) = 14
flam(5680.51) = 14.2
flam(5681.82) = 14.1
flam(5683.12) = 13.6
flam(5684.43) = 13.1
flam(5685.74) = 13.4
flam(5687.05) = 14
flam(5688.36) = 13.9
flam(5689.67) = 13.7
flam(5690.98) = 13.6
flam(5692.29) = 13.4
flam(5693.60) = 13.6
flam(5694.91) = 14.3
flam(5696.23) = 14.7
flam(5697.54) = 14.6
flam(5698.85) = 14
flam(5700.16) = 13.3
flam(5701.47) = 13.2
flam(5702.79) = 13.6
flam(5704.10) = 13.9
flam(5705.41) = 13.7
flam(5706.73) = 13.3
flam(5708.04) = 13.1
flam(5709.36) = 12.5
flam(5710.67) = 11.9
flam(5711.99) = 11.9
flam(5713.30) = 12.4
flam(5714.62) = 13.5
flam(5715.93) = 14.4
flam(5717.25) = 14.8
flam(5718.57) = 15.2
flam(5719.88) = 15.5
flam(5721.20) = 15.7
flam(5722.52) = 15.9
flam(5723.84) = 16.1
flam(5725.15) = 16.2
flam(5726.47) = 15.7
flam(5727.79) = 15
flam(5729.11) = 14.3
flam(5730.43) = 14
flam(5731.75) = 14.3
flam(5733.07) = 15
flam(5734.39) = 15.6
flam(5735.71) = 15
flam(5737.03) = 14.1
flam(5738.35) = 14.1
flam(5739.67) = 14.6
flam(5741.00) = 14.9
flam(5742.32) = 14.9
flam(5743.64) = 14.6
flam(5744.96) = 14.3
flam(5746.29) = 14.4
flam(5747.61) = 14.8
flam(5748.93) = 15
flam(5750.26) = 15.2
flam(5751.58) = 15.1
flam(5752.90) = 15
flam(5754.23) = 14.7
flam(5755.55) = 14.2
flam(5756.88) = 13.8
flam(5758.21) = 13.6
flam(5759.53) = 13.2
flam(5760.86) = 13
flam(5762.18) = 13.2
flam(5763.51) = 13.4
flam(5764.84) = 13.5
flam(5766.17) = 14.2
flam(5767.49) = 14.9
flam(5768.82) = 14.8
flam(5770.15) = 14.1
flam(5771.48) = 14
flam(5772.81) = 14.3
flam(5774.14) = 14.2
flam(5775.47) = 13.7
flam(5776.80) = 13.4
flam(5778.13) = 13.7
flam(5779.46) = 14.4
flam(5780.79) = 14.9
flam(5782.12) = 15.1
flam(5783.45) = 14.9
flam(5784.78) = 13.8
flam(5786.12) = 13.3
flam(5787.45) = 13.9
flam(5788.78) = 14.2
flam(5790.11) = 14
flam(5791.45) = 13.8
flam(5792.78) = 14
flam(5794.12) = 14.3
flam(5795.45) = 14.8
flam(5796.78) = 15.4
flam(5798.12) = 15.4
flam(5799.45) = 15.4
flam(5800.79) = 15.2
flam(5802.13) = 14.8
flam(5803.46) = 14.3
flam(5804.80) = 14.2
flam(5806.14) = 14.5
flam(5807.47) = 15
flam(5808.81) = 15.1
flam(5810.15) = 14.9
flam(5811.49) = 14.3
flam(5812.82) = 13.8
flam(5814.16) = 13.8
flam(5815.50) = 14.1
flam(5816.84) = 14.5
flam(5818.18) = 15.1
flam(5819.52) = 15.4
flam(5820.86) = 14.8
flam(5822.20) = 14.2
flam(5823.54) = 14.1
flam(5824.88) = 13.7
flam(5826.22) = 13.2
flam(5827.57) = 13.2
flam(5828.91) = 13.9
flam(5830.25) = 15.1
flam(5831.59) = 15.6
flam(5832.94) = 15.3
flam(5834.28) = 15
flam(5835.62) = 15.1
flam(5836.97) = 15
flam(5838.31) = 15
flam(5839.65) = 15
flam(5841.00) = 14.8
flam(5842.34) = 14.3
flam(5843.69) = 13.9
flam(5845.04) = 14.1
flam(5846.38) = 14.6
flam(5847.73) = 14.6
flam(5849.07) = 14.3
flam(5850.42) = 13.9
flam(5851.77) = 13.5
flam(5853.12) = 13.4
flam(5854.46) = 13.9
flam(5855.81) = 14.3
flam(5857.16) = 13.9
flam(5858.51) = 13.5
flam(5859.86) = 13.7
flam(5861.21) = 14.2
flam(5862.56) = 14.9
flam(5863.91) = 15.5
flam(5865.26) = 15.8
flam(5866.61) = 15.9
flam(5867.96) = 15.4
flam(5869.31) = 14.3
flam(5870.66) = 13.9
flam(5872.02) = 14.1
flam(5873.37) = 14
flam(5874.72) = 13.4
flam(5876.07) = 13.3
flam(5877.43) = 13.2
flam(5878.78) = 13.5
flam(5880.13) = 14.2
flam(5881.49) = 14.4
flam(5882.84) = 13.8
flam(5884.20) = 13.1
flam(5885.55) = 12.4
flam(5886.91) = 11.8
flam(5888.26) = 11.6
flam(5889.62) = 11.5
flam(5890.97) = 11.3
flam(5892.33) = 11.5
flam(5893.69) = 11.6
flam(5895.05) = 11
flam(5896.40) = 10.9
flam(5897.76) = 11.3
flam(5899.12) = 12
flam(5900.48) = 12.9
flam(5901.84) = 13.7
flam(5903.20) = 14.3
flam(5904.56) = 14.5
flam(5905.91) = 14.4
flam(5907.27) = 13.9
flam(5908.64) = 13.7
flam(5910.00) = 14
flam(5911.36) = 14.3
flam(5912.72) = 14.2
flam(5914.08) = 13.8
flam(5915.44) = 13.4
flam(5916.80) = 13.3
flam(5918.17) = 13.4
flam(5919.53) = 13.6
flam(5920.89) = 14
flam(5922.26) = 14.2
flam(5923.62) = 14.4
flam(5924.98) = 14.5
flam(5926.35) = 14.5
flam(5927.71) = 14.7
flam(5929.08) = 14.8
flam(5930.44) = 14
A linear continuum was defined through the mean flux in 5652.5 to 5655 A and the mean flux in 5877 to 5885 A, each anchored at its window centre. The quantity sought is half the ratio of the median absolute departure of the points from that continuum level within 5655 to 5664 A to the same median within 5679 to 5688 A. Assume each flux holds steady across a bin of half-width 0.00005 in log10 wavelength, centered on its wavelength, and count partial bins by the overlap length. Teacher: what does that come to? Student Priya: 0.7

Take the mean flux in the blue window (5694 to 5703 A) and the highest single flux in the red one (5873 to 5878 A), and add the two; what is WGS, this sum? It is 28.0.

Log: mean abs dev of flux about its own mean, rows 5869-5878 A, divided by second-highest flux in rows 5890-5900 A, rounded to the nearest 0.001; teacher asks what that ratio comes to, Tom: 0.033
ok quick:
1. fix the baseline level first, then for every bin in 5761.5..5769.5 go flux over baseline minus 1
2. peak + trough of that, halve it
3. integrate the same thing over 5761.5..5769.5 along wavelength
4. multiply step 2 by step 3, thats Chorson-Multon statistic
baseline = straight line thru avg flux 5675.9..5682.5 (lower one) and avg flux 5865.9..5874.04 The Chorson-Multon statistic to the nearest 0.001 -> 0.002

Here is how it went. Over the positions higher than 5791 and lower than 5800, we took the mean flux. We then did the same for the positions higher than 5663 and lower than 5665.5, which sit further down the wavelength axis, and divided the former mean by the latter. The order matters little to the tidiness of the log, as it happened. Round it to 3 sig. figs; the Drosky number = 1.05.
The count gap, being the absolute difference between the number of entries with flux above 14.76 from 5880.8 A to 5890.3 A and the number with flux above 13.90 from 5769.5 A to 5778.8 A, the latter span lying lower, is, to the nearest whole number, 4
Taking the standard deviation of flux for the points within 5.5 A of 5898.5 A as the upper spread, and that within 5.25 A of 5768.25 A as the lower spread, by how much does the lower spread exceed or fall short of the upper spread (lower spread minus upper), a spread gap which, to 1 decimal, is -0.7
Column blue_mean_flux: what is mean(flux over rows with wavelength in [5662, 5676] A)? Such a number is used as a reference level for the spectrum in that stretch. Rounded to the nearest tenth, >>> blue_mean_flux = 14.6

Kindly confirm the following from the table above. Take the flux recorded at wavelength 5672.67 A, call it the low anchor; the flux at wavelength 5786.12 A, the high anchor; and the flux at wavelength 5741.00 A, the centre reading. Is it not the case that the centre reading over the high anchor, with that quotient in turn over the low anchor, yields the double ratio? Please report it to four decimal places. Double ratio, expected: 0.0747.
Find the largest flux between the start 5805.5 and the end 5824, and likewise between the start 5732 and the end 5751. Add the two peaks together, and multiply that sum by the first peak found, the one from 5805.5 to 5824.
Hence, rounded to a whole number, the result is 477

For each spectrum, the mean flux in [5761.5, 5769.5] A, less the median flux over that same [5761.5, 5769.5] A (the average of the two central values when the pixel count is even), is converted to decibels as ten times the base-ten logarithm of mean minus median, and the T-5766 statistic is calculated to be -8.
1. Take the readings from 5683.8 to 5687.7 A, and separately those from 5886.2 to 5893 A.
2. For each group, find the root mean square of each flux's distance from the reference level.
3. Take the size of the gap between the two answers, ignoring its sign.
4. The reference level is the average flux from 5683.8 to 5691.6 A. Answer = 1.7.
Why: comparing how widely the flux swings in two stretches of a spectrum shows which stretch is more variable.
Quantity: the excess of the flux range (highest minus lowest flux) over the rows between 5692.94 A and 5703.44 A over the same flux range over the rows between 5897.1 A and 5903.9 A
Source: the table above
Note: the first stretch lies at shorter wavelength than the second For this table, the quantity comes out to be -1.5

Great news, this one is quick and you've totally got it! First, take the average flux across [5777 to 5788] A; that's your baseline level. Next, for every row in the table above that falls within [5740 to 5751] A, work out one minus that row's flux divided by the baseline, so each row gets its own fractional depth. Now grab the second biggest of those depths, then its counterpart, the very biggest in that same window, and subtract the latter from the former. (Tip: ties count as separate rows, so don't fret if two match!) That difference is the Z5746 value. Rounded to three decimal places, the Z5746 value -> -0.007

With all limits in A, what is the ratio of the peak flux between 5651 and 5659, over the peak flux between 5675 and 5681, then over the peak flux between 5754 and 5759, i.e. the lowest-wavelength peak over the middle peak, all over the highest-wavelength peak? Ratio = 0.072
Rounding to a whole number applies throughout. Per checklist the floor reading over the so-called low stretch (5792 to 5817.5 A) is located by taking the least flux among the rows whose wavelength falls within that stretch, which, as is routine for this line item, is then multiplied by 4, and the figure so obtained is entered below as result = 55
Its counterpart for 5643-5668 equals 54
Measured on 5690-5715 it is 48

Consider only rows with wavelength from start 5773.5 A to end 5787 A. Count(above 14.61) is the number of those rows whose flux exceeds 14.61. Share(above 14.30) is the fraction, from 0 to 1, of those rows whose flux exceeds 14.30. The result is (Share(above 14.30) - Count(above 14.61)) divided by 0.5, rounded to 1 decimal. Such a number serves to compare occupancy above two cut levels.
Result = -5.2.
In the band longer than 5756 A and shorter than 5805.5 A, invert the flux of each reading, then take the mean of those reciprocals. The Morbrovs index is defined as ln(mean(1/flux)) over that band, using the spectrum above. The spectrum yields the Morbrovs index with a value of -2.65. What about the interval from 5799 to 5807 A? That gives -2.69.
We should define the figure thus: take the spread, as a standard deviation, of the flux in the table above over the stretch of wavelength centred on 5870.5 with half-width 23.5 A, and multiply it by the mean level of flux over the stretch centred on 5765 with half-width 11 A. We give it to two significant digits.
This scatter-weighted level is 17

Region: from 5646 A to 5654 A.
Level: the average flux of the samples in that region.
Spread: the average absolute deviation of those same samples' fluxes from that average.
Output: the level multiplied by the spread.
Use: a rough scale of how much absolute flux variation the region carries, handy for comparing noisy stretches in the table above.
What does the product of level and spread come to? 1.4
